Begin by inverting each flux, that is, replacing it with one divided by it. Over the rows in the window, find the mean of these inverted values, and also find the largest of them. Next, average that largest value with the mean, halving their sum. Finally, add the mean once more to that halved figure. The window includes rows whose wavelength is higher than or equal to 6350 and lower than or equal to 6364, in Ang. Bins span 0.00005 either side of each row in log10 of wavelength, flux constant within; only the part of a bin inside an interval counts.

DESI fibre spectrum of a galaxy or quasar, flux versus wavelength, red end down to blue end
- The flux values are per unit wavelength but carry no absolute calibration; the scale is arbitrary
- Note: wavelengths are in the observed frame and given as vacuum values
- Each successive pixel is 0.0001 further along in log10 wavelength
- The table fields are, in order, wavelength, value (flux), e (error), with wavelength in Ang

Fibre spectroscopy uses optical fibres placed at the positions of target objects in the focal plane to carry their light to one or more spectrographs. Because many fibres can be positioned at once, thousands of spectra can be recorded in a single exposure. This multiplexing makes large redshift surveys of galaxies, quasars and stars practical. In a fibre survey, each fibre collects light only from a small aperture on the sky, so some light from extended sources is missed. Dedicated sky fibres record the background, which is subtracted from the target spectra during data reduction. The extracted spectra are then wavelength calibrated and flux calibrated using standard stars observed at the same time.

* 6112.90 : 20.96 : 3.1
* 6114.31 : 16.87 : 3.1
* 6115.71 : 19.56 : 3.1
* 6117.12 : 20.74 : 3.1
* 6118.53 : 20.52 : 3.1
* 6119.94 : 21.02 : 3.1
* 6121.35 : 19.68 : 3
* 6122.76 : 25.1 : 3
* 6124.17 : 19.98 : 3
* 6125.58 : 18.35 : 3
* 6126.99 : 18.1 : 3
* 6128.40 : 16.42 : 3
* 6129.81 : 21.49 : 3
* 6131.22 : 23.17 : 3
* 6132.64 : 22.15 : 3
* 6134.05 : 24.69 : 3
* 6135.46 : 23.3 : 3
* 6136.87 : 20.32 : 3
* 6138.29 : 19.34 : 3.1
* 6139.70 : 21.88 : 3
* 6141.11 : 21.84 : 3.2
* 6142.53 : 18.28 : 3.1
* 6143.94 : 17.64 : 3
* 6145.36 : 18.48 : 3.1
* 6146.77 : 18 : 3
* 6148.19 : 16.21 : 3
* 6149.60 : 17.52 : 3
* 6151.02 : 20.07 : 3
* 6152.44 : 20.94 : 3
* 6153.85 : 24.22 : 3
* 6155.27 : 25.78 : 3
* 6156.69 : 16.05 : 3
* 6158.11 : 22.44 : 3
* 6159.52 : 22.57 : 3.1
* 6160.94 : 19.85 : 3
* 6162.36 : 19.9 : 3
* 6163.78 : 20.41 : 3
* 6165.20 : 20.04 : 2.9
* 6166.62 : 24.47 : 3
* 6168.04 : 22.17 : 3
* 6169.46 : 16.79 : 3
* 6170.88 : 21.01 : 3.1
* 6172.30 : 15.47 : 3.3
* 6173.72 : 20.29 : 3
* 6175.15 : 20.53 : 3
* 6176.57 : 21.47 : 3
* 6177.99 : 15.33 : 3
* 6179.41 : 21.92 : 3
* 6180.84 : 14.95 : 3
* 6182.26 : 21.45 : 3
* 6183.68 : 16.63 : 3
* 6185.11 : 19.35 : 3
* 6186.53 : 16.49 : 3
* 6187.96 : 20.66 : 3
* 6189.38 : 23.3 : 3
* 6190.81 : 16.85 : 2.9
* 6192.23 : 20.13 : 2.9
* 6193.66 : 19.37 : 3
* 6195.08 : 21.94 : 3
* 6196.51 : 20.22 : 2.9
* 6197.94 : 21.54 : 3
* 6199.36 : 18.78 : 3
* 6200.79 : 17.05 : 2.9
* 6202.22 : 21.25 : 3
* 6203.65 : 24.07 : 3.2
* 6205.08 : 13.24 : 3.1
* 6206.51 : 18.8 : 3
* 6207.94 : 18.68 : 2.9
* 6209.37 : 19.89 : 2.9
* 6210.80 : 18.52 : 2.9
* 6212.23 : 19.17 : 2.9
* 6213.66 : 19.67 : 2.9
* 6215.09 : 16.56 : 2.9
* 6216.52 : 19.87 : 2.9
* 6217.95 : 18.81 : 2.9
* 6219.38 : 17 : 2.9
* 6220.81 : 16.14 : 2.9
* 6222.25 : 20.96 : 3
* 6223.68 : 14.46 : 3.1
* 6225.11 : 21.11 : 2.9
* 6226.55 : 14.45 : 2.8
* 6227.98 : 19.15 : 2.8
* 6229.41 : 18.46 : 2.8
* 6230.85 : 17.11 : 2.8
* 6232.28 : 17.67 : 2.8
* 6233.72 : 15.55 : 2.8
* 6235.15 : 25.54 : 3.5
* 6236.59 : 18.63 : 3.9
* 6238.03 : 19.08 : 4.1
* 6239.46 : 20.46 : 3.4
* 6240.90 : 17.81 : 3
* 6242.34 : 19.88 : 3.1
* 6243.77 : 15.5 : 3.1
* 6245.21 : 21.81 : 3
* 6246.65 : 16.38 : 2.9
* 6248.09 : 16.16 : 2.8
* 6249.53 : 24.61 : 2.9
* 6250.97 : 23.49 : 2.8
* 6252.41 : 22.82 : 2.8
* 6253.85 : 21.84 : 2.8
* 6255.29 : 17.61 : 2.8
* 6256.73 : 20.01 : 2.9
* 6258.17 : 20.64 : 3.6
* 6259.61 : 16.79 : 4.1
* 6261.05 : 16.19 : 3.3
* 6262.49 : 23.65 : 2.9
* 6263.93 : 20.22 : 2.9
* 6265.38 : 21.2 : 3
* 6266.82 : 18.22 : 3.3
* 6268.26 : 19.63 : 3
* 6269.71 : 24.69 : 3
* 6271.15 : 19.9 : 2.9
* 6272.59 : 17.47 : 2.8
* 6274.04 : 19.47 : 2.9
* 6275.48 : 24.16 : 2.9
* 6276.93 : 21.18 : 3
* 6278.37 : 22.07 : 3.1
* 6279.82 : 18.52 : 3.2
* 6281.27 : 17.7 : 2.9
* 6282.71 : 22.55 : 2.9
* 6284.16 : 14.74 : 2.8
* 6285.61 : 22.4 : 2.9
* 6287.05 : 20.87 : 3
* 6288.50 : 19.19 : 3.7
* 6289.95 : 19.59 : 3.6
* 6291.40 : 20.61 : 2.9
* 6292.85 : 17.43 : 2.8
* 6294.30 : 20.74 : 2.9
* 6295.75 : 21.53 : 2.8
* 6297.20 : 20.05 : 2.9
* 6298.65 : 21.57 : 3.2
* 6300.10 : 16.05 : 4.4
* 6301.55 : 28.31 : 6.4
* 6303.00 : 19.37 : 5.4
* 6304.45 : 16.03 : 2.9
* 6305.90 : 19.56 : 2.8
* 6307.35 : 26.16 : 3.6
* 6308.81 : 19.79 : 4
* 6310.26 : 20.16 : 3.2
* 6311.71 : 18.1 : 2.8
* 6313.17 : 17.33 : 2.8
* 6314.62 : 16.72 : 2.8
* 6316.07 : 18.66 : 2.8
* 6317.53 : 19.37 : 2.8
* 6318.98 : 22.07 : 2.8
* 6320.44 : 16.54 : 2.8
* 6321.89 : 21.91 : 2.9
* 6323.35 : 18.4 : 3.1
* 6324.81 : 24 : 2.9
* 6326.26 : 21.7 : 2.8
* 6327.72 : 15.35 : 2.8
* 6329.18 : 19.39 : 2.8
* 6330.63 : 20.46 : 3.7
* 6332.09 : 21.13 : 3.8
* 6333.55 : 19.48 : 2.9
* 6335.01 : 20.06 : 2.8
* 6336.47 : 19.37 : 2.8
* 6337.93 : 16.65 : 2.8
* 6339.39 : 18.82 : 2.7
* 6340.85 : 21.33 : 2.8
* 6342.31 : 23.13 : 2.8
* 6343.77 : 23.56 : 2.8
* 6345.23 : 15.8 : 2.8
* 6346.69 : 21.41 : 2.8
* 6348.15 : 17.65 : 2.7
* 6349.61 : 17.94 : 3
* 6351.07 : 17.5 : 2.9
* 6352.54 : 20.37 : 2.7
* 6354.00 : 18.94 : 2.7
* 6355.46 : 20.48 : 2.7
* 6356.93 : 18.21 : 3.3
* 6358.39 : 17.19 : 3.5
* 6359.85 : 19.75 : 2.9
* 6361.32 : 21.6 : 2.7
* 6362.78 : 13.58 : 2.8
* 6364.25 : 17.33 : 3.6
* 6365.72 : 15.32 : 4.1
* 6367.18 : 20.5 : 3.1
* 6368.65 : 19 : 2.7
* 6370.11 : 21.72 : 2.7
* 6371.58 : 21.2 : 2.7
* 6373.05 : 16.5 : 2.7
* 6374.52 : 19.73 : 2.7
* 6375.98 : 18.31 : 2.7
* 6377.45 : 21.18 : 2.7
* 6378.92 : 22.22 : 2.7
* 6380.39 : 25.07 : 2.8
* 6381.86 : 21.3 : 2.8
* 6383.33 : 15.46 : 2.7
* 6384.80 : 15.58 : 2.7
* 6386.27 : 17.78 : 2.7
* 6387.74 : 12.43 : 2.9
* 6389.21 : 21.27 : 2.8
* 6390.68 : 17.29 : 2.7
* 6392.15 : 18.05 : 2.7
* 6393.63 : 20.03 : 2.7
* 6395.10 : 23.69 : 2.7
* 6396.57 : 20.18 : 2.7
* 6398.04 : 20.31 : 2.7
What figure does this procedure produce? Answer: 0.119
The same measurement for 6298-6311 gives 0.106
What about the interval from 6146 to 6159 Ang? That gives 0.108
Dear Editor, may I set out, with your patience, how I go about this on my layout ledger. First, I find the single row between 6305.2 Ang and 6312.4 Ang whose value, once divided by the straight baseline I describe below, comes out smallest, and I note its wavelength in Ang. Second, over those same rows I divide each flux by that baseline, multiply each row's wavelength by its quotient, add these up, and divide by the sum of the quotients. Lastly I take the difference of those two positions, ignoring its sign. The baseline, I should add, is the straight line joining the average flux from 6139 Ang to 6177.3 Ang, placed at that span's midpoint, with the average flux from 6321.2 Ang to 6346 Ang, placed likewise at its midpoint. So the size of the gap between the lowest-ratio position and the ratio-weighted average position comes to 3.0 Ang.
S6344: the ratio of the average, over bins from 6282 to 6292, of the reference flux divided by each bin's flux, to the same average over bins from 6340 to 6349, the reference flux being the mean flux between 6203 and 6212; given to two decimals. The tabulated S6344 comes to 1.02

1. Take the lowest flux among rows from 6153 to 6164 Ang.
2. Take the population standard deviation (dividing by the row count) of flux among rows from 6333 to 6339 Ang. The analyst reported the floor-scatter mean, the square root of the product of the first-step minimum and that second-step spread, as 5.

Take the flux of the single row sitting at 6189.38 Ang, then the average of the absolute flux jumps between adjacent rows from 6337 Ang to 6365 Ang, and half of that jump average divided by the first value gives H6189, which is 0.06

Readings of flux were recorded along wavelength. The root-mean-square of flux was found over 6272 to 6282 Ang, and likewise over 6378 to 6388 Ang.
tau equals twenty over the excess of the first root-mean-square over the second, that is 17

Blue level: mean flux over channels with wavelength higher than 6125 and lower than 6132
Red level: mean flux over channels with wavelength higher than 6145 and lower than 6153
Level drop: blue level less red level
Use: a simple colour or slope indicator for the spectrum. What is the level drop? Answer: 1.0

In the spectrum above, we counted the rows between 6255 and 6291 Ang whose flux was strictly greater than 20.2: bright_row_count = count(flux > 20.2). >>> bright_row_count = 11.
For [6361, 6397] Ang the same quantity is 10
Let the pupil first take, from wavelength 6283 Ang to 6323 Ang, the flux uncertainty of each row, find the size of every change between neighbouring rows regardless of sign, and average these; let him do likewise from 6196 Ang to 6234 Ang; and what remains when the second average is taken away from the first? 0.40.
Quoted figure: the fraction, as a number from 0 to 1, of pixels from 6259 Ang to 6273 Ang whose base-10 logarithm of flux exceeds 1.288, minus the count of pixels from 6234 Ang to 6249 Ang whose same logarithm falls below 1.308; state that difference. -6.4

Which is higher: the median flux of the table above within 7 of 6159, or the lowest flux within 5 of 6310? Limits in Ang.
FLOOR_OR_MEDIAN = 20.7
